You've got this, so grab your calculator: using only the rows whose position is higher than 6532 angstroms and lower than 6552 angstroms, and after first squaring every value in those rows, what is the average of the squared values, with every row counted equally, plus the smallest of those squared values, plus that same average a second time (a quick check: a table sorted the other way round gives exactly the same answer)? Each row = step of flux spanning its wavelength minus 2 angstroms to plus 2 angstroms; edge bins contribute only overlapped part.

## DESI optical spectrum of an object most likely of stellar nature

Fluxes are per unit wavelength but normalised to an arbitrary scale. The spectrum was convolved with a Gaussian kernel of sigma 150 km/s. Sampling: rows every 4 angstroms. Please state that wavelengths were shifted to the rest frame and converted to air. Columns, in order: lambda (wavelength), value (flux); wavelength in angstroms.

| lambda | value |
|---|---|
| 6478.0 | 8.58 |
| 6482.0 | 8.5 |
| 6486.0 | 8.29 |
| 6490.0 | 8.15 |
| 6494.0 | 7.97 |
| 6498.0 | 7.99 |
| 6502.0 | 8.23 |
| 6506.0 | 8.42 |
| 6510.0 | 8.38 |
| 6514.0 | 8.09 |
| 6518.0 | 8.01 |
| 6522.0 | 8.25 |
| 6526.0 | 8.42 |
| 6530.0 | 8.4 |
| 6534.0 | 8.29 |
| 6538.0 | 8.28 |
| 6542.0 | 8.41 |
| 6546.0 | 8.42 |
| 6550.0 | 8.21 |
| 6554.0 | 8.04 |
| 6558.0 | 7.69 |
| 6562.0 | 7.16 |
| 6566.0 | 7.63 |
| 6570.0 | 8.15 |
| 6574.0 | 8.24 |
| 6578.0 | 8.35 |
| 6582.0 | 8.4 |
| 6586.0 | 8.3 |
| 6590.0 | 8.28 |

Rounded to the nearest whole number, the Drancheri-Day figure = 206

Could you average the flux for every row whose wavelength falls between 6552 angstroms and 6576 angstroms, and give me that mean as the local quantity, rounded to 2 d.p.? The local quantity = 7.82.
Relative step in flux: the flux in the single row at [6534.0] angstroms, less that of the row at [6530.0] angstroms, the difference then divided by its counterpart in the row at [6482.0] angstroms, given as -0.01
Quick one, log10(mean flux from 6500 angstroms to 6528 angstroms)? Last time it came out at 0.917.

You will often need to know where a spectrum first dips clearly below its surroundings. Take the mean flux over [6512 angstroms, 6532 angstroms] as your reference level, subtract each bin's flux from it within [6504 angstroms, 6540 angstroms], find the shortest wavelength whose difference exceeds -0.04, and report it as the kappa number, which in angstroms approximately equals 6514.0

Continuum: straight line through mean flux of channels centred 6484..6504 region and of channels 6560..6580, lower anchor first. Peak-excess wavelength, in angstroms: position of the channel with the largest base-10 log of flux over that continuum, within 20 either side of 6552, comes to 6546.0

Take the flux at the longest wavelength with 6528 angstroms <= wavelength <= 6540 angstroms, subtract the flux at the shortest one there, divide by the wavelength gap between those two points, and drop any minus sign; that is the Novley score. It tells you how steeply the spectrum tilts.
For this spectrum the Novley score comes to 0.015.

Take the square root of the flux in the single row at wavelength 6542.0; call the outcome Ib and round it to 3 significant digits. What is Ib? 2.90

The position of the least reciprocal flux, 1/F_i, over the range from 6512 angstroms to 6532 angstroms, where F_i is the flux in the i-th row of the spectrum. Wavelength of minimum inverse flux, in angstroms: 6526.0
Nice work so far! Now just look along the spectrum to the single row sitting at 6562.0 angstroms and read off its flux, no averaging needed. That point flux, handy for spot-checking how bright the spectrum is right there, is 7.16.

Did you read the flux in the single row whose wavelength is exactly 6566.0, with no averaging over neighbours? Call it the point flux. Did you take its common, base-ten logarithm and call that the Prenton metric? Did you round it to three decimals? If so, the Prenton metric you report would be 0.883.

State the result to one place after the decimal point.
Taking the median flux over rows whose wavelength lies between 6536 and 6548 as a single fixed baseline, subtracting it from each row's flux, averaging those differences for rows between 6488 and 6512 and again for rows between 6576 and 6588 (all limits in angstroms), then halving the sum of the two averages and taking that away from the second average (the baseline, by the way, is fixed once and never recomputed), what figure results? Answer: 0.1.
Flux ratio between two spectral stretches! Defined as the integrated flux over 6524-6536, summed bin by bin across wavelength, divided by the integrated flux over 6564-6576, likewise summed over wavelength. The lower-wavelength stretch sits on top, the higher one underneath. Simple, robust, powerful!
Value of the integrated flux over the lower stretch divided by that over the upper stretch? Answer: 1.05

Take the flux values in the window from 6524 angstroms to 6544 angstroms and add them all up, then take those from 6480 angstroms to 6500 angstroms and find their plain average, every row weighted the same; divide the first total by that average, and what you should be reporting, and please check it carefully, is 5.1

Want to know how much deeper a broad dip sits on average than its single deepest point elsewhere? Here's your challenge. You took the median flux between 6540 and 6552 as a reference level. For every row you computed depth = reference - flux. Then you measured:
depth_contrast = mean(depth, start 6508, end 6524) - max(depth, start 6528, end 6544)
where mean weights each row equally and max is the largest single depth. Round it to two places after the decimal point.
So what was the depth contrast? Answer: 0.10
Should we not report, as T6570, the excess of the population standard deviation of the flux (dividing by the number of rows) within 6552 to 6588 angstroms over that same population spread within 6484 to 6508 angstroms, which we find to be 0.23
